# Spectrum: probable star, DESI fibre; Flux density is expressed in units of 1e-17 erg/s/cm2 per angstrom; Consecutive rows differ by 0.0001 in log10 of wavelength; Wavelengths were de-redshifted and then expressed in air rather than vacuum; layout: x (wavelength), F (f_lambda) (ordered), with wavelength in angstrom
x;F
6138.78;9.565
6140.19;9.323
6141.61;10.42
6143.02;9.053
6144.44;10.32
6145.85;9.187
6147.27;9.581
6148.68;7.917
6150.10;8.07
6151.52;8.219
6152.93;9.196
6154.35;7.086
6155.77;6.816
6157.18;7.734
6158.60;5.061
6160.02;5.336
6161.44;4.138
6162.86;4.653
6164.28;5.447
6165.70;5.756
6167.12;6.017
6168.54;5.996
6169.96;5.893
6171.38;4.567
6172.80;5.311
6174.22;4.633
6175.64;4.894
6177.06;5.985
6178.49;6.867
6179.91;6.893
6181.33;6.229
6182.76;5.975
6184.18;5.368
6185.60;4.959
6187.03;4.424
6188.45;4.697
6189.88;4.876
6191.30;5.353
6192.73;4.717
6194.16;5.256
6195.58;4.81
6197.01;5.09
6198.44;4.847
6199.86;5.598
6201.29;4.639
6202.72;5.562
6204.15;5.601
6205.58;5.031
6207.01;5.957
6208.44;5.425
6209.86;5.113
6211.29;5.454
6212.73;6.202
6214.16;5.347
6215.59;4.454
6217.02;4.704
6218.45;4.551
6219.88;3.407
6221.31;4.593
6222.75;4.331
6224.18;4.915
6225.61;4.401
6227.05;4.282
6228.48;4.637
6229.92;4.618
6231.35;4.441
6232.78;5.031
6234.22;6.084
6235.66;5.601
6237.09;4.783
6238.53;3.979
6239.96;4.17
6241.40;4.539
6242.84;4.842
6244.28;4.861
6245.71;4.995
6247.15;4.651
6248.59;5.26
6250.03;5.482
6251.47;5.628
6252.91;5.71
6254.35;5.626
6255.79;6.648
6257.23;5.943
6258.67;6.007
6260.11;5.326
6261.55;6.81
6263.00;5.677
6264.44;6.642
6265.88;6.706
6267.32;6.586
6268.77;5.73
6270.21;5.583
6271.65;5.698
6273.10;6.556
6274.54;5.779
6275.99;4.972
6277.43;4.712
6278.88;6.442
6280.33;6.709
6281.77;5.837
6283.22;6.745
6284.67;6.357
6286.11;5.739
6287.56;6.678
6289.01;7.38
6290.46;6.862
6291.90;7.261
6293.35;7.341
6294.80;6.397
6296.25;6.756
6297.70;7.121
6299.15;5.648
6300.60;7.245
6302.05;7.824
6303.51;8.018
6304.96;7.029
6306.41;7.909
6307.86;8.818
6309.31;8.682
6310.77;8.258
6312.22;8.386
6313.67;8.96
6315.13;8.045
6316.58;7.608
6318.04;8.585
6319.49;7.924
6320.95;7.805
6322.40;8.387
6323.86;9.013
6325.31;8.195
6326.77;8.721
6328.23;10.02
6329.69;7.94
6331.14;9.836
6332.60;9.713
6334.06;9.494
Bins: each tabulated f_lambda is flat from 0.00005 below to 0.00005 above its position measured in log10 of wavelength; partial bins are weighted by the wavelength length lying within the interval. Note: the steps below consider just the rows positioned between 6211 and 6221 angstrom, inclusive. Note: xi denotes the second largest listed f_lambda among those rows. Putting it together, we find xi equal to 5.454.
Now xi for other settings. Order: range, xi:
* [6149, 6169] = 8.219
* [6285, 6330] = 9.013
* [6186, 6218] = 5.957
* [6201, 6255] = 6.084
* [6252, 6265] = 6.648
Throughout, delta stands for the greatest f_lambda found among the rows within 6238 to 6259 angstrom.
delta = 6.648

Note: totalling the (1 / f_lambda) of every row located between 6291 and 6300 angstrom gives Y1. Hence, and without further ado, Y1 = 0.90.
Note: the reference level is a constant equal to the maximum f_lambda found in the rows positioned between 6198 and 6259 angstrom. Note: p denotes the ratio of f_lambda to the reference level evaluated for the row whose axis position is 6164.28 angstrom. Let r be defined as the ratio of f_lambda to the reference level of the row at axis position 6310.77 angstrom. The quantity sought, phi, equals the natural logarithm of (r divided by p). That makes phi 0.42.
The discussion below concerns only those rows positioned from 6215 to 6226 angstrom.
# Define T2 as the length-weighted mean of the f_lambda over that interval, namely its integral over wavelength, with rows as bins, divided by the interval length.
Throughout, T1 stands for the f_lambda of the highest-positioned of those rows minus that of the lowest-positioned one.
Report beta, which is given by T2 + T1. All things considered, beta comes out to 4.37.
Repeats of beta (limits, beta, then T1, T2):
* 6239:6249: 5.82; 1.1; 4.7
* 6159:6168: 5.91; 0.7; 5.2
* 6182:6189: 3.82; -1.3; 5.1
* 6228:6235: 6.42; 1.4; 5.0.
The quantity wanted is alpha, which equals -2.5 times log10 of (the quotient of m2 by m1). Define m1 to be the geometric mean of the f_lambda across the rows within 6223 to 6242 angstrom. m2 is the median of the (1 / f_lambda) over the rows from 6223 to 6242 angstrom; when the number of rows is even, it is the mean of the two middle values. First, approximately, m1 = 4.7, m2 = 0.217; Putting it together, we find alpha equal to 3.34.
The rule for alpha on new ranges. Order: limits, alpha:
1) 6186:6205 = 3.47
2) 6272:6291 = 4.00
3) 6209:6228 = 3.34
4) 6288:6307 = 4.28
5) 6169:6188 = 3.67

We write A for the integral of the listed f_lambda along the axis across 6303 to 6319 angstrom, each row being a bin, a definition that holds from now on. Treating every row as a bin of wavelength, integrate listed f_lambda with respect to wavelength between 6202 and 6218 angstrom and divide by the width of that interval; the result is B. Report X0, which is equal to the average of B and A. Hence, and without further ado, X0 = 68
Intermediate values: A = 131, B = 5.3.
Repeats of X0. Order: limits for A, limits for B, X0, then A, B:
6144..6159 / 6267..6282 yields 64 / 122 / 5.9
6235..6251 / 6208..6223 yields 41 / 78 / 4.9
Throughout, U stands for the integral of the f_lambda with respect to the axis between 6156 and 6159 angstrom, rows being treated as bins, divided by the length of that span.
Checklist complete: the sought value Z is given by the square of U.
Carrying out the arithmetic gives 44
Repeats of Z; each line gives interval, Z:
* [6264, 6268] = 44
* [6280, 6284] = 41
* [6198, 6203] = 26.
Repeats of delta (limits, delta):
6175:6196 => 6.893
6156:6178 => 7.734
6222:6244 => 6.084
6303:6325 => 9.013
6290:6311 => 8.818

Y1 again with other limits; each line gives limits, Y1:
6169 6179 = 1.31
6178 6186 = 1.01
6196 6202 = 0.80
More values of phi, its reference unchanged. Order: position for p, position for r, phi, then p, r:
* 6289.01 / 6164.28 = -0.30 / 1.11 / 0.82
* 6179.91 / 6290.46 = 0.00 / 1.04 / 1.03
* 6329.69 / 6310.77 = 0.04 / 1.19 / 1.24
